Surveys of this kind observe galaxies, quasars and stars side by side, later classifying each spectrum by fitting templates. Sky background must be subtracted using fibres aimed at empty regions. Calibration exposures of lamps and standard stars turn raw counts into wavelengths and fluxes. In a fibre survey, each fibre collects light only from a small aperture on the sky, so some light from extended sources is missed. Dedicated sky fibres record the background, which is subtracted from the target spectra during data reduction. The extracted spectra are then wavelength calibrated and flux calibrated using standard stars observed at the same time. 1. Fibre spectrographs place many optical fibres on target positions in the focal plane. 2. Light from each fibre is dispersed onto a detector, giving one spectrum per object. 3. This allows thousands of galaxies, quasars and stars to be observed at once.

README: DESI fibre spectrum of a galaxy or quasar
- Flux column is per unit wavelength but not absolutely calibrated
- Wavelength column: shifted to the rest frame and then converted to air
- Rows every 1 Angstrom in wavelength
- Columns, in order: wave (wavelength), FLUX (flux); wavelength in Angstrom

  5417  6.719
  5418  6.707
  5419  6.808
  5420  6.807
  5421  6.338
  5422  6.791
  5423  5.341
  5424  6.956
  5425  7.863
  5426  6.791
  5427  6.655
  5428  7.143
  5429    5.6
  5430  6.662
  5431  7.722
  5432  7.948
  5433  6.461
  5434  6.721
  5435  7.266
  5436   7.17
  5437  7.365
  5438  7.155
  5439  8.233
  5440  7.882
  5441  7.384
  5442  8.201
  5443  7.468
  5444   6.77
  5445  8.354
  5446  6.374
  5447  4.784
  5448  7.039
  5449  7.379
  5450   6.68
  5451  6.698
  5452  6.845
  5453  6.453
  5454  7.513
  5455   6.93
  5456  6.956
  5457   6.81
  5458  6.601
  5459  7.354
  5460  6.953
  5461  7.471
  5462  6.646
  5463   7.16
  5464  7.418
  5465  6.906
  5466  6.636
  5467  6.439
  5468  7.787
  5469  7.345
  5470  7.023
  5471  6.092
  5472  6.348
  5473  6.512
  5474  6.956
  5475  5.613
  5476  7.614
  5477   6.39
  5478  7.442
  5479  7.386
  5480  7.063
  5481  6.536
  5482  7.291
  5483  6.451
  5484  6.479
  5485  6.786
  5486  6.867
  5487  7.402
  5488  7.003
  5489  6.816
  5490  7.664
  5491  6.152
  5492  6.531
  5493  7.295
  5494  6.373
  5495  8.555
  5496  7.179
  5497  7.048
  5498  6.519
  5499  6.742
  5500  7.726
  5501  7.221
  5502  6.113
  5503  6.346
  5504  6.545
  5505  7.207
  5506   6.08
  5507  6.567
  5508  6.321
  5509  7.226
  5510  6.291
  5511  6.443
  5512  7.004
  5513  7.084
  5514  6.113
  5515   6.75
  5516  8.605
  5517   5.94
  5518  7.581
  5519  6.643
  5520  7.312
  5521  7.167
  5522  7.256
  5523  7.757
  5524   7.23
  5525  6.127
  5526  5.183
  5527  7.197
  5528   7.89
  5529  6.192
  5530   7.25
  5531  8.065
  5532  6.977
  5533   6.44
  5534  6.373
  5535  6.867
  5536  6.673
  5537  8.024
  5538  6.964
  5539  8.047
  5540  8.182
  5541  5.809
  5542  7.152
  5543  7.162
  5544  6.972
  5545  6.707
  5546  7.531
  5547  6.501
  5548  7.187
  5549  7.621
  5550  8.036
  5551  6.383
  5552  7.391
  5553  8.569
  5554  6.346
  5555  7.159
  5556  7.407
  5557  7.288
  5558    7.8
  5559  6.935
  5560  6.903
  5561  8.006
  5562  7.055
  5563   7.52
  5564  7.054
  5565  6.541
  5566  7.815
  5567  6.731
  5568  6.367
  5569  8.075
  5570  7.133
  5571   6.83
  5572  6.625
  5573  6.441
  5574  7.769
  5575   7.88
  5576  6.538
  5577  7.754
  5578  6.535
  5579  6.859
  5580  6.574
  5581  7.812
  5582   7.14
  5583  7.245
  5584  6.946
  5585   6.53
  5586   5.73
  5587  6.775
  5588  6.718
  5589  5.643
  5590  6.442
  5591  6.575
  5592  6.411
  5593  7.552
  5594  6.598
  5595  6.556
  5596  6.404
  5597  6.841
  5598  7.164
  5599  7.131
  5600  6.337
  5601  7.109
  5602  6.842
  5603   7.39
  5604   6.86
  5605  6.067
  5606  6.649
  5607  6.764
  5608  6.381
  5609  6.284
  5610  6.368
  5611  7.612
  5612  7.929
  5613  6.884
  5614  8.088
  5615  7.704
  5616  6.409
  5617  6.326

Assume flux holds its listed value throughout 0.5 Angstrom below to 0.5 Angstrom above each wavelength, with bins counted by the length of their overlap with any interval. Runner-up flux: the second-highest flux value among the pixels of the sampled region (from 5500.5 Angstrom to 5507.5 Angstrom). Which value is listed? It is 7.207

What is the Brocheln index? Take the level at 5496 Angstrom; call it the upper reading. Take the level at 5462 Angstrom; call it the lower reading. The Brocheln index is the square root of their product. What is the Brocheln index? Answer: 6.91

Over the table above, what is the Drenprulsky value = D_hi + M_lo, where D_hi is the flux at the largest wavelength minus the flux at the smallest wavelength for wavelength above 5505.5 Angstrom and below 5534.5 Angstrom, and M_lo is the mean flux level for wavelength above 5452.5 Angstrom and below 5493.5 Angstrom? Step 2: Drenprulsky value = 7.2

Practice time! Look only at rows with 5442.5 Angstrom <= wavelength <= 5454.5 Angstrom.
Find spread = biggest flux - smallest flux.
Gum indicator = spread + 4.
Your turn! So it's 7.6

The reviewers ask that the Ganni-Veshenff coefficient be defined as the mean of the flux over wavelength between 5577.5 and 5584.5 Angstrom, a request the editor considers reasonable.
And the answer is 7.02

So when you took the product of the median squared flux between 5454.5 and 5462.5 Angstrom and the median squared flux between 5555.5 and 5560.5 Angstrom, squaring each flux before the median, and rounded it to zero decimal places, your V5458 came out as 2559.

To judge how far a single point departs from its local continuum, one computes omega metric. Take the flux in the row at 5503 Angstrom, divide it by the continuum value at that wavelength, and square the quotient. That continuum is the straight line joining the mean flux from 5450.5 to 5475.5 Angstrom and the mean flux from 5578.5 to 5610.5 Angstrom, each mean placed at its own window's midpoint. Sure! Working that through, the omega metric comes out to 0.87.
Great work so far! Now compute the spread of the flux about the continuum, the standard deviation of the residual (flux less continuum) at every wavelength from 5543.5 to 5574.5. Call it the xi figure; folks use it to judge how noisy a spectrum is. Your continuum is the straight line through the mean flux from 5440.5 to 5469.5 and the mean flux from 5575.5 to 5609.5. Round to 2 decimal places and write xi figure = 0.58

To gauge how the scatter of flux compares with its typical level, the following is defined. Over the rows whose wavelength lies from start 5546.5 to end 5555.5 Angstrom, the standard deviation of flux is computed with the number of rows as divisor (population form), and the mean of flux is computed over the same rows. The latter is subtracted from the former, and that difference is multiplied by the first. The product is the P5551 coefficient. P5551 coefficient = -4.7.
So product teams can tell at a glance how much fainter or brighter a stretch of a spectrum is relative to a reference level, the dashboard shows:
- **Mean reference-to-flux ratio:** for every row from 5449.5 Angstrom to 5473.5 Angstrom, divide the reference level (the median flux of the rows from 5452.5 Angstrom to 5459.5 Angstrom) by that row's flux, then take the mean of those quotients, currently 1.008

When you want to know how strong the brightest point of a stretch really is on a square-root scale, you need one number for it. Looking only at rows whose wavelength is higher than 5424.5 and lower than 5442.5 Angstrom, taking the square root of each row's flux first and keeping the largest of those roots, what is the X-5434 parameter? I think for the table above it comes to 2.87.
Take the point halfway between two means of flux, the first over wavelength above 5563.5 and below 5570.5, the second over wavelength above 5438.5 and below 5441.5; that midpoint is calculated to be 7.5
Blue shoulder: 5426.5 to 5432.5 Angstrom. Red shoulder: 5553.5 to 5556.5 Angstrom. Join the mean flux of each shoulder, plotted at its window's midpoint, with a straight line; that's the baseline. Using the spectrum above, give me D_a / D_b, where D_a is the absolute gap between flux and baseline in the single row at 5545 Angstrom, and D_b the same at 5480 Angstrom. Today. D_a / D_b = 2.6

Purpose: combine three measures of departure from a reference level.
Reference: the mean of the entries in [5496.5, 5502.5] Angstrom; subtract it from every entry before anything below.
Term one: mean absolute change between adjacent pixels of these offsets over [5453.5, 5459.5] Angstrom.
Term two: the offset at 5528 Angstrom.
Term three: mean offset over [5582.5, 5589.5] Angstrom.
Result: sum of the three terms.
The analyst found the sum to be 0.96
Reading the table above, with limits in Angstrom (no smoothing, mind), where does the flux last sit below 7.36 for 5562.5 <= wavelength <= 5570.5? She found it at 5570 Angstrom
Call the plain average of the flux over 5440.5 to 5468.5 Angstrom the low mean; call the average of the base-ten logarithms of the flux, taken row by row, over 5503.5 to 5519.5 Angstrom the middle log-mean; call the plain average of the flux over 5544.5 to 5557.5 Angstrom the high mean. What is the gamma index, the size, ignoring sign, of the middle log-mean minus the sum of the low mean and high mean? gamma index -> 13.4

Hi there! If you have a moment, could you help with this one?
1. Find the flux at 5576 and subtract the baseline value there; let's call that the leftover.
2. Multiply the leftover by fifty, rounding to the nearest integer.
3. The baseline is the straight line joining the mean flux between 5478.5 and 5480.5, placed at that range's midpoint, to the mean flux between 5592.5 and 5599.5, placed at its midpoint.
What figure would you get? -21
